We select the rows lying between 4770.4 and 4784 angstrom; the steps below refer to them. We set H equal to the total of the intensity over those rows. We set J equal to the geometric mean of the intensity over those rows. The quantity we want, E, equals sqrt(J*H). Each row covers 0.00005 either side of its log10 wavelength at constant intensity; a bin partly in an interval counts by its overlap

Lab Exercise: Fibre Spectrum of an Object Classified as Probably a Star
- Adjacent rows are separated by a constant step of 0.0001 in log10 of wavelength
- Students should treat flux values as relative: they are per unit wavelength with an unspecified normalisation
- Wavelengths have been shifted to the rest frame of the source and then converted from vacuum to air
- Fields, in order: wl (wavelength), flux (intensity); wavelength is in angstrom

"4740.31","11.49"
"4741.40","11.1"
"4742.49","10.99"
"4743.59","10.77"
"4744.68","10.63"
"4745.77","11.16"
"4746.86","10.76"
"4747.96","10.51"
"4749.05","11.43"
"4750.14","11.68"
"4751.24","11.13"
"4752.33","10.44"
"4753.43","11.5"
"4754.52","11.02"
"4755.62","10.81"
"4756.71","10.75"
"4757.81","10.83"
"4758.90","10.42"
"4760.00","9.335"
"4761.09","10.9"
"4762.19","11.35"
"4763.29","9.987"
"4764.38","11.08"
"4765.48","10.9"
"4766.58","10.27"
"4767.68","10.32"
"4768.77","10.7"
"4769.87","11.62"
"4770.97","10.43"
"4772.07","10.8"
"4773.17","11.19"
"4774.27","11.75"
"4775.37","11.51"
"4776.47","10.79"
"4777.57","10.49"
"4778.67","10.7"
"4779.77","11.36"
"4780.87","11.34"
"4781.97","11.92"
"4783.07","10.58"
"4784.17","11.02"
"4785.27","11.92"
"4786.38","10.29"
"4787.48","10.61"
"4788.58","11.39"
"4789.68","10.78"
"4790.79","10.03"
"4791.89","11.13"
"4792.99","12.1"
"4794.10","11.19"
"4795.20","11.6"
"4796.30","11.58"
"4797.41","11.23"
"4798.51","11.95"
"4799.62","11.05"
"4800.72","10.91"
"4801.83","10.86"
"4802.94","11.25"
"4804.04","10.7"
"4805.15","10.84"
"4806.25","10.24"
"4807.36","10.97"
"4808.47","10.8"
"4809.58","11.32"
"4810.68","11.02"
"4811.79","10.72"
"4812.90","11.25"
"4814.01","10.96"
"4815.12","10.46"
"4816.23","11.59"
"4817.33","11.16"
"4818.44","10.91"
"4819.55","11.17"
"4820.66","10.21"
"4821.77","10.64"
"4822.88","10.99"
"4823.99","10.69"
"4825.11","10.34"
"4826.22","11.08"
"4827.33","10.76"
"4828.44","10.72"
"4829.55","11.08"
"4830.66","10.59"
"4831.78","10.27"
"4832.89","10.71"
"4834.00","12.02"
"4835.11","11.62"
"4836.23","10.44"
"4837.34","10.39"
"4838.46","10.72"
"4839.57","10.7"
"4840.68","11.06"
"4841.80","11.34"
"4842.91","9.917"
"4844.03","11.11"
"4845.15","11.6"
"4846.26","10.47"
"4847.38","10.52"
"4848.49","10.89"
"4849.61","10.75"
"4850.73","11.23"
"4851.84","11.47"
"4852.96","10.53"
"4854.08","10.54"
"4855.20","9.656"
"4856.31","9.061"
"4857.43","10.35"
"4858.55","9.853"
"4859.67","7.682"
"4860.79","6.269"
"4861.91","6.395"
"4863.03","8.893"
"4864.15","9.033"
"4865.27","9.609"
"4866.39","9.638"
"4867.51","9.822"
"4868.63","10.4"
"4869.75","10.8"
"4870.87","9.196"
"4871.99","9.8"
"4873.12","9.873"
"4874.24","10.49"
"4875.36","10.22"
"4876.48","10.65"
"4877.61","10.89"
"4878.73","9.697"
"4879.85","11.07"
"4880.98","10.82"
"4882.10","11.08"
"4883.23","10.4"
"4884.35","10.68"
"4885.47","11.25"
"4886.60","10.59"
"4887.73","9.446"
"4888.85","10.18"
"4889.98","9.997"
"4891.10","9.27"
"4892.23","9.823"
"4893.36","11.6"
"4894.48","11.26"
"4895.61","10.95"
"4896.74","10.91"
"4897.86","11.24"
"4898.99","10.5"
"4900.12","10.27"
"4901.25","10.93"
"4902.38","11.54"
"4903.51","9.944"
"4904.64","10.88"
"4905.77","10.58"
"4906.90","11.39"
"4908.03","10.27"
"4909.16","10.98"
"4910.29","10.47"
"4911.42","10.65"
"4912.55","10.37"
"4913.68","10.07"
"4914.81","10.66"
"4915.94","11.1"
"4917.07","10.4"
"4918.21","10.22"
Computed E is 38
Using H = 133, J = 11.1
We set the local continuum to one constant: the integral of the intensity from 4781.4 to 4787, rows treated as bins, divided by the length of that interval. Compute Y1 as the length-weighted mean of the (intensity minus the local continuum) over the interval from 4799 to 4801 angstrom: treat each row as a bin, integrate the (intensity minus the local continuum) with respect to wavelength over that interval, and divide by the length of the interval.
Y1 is -0.12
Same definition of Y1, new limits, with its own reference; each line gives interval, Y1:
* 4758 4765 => -0.61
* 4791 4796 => 0.27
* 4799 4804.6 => -0.17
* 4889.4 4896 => -0.67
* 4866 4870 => -1.00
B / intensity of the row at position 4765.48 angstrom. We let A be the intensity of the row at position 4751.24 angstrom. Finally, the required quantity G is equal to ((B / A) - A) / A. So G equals -0.912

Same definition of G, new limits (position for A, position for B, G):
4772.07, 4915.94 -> -0.905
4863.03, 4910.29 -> -0.868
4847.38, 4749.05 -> -0.897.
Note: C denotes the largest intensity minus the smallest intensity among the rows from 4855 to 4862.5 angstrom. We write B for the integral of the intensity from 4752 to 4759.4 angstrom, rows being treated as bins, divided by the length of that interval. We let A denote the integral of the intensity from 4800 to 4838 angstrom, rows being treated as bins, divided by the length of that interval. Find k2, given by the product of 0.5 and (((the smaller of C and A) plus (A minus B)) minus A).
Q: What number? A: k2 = -3.4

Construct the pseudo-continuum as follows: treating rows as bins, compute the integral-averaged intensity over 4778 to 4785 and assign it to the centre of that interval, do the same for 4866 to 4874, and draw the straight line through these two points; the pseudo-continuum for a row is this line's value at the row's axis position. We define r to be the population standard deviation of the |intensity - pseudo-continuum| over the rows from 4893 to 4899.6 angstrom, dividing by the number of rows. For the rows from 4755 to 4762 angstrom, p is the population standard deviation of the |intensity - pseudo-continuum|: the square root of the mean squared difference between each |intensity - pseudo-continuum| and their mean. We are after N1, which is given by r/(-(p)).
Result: -0.60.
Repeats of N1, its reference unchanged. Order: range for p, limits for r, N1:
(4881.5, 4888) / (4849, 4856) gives -0.85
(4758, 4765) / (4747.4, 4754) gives -0.66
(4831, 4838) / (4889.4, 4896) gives -1.16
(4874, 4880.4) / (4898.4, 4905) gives -1.36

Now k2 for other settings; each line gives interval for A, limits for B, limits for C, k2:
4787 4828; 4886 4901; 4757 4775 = -4.0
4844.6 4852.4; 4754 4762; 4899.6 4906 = -4.5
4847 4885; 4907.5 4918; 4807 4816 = -4.8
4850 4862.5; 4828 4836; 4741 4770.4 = -4.3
